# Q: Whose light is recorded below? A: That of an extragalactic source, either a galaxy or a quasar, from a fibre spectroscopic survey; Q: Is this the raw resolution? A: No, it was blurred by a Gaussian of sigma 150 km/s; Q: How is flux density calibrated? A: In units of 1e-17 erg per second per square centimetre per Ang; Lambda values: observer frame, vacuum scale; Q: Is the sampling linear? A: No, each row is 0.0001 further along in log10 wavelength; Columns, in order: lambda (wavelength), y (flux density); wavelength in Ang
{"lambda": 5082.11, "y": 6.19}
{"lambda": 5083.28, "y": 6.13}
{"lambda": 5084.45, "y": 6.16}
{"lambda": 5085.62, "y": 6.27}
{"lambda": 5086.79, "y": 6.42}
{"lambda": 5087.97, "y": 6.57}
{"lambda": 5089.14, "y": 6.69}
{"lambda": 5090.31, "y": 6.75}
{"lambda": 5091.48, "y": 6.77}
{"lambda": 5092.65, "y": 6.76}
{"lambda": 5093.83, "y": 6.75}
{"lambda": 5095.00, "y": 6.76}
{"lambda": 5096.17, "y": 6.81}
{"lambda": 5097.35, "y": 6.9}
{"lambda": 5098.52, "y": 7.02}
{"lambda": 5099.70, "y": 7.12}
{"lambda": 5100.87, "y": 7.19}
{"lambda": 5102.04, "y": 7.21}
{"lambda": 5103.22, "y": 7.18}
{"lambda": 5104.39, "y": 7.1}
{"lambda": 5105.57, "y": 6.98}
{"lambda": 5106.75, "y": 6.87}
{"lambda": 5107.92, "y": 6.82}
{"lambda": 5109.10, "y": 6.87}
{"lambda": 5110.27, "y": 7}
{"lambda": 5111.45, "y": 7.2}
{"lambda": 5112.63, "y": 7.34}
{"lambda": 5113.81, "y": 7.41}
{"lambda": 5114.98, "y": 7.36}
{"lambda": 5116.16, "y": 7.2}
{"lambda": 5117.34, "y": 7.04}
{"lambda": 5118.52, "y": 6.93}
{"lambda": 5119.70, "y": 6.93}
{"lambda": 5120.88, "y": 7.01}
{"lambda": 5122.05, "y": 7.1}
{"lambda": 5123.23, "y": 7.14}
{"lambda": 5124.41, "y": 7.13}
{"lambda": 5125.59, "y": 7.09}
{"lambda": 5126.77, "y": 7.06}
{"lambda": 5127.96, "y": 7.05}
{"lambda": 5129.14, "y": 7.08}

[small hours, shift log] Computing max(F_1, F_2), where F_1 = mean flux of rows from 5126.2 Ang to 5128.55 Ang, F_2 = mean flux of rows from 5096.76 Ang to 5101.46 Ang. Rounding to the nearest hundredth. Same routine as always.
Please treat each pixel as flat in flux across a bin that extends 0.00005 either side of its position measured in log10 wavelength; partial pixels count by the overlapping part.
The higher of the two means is 7.06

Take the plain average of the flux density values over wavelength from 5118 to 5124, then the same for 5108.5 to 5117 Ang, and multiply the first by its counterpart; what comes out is 51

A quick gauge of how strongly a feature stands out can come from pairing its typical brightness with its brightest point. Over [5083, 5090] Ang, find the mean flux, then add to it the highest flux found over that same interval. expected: 13.1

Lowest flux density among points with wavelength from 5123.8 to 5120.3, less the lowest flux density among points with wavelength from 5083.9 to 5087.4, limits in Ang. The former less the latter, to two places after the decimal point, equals 0.85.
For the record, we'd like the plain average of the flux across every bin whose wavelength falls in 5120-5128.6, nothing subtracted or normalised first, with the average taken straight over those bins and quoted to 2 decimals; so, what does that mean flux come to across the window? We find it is 7.08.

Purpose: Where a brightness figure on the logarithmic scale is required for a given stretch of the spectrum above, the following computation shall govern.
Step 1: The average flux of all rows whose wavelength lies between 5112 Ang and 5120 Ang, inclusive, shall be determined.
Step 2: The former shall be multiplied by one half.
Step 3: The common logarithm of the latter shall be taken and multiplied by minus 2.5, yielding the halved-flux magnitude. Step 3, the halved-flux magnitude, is -1.39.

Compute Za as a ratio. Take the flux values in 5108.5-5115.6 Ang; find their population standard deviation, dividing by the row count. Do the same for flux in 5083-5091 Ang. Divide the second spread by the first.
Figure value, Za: 1.2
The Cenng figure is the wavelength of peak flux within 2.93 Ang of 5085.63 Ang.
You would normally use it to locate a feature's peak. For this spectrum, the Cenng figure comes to 5087.97 Ang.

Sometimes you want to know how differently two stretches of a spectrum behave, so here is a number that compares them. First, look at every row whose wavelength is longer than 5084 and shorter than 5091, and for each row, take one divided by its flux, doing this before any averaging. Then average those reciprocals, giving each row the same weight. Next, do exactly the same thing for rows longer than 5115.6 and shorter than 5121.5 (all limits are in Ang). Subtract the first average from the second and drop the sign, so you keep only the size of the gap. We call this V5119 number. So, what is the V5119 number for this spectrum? 0.012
